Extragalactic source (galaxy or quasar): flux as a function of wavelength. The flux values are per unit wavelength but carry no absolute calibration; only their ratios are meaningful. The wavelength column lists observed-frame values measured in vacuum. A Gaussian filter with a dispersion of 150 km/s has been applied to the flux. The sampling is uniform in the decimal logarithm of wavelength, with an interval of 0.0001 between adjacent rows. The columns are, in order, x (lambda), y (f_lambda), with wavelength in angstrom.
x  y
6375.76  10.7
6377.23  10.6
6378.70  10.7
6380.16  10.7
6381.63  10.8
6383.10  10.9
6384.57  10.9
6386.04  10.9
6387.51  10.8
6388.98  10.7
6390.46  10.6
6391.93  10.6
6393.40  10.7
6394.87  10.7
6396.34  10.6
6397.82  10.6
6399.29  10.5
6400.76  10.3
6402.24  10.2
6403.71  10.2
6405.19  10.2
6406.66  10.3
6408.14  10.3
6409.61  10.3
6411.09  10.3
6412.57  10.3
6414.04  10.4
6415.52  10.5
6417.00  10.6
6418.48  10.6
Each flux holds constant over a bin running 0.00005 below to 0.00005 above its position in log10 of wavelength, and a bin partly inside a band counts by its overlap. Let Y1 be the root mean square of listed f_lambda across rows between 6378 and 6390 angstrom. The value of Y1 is 10.8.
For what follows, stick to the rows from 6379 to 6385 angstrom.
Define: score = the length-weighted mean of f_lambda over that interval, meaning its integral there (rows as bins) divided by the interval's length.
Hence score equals 10.8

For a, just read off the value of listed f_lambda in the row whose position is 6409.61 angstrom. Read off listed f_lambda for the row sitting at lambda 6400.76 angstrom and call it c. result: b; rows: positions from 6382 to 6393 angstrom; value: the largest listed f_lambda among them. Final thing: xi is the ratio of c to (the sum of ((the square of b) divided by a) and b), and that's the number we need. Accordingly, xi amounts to 0.46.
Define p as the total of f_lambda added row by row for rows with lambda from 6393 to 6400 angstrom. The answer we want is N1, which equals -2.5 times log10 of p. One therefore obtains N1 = -4.3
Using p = 53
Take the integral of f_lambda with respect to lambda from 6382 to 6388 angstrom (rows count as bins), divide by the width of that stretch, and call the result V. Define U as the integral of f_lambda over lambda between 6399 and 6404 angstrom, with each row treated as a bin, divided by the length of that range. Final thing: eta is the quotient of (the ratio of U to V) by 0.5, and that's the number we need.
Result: 1.89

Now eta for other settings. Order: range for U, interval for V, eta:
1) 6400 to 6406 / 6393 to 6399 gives 1.92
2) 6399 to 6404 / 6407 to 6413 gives 2.00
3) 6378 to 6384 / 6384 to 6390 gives 2.00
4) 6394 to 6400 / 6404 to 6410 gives 2.07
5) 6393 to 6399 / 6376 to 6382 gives 1.99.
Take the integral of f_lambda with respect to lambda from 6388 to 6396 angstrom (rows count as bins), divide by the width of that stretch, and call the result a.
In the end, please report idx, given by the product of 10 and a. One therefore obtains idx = 107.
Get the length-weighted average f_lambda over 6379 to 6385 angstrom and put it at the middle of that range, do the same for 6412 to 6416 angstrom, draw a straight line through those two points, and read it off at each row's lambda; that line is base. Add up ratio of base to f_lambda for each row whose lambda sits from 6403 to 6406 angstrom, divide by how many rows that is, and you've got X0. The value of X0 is 1.033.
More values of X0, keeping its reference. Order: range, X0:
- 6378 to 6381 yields 1.015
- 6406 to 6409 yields 1.019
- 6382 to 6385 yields 0.991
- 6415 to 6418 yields 0.984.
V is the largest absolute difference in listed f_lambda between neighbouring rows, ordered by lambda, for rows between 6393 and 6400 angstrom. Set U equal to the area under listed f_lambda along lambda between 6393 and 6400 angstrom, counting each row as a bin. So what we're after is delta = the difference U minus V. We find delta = 74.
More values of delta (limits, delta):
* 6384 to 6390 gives 65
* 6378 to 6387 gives 97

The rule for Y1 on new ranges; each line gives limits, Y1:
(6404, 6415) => 10.3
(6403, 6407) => 10.2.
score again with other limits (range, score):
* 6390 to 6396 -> 10.7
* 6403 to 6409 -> 10.3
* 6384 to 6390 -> 10.8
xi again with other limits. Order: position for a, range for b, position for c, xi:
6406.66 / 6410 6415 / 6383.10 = 0.52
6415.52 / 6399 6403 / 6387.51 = 0.51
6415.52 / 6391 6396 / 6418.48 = 0.49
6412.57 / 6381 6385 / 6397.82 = 0.47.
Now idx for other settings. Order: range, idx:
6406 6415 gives 103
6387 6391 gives 107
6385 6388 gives 109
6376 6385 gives 108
